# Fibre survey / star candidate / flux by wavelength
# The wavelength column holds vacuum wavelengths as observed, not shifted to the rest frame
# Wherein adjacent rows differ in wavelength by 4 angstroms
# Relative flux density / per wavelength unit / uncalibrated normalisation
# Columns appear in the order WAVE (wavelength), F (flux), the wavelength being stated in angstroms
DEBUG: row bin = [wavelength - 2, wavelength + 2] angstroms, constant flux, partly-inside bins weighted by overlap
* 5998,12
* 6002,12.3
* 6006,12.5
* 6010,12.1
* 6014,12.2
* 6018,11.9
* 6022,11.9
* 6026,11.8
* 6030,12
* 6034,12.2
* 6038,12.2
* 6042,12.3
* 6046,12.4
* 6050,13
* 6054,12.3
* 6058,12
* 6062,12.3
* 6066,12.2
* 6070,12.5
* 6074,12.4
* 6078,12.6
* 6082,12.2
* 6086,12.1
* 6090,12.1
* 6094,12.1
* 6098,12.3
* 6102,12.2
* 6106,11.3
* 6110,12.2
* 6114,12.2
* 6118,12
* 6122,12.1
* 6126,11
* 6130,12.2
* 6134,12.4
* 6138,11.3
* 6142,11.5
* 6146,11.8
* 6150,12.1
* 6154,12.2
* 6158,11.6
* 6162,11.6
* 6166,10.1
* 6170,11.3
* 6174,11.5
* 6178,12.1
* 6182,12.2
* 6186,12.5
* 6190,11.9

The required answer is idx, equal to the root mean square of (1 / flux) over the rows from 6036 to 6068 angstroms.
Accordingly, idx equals 0.0811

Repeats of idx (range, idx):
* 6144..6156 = 0.0831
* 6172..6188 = 0.0829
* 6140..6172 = 0.0872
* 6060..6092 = 0.0813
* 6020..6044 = 0.0829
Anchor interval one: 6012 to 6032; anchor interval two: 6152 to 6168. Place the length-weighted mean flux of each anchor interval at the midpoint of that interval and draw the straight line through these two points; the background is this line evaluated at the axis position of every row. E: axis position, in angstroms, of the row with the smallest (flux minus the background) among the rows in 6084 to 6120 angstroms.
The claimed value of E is 6106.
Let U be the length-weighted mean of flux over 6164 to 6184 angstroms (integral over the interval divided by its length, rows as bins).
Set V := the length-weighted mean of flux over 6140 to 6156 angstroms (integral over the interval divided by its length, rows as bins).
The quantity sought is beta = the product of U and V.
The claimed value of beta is 136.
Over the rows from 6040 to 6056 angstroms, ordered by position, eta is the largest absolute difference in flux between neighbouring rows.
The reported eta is 0.7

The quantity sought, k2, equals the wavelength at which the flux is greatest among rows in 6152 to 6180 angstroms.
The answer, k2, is 6154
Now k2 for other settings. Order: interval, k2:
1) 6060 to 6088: 6078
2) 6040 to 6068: 6050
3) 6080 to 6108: 6098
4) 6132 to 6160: 6134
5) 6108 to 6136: 6134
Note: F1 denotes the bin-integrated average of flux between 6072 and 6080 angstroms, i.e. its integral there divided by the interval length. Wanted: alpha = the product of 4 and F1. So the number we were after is 50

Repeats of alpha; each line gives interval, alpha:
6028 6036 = 48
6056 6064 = 49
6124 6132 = 46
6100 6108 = 47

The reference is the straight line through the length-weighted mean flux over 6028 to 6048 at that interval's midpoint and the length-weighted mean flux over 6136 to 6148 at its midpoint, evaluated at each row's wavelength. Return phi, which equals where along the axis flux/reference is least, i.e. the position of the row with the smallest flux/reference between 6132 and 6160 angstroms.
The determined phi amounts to 6138 angstroms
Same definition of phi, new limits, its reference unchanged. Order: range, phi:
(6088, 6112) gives 6106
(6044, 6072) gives 6058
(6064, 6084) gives 6066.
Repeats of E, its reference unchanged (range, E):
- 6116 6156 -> 6126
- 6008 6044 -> 6026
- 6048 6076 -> 6058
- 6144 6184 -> 6166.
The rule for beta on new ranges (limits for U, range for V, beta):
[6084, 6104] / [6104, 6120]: 145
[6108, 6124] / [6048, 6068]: 150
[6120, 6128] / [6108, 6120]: 140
